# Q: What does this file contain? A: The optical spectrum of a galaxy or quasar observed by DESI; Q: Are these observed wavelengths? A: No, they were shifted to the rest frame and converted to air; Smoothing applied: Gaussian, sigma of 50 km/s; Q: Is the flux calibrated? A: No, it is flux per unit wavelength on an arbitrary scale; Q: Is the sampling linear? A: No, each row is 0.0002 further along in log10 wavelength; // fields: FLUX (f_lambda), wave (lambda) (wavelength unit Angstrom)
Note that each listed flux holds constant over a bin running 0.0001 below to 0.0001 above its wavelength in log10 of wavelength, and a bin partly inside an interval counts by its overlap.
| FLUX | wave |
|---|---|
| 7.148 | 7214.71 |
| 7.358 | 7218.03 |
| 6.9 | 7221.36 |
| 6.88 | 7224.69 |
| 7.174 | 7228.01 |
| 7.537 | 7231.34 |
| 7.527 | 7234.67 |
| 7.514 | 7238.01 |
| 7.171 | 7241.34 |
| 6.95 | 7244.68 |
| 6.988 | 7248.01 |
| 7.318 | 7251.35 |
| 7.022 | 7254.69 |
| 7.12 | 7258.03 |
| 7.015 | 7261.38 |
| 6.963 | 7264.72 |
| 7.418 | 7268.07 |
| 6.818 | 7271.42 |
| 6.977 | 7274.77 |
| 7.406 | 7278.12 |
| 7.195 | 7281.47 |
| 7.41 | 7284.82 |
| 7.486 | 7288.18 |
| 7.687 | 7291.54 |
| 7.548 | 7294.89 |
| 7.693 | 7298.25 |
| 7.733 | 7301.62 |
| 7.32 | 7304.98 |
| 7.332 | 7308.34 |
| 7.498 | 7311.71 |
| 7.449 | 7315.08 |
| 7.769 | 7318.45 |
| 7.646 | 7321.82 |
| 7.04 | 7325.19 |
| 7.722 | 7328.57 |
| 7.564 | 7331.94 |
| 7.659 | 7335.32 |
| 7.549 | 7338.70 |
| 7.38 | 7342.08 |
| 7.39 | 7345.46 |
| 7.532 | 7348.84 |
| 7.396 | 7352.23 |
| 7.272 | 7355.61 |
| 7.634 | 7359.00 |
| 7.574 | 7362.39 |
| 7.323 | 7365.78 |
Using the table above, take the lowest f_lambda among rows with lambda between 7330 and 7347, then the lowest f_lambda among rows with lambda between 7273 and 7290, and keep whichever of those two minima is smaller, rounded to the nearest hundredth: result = 6.98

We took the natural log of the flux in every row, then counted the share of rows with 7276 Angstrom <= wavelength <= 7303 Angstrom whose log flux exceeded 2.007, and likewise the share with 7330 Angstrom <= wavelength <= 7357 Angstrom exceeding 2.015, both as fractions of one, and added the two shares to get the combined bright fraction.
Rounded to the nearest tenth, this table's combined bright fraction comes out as 1.1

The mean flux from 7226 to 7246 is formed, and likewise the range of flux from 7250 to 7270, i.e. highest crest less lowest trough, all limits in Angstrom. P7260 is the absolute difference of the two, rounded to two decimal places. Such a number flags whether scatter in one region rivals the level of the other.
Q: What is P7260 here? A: 6.86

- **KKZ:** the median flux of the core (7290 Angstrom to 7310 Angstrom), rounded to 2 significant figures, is 7.6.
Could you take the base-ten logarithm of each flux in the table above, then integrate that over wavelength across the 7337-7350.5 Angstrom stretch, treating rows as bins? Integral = 12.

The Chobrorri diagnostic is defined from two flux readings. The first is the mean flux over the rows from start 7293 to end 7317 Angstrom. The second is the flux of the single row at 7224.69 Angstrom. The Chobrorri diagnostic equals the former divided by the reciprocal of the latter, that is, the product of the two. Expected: 51.7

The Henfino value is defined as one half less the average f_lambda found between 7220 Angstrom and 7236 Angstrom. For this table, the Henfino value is -6.70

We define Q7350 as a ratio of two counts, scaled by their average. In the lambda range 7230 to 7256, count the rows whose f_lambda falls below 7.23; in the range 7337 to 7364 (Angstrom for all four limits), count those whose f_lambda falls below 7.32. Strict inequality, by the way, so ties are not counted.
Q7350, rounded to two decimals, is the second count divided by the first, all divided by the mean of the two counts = 0.10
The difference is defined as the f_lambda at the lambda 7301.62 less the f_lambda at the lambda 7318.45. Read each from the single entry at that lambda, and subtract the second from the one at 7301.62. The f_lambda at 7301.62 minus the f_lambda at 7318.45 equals 0.0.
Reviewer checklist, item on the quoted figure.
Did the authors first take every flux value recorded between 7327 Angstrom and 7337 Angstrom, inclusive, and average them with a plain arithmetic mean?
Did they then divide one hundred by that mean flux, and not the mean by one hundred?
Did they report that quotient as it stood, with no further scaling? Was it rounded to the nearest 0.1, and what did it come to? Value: 13.1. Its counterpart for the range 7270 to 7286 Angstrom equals 14.0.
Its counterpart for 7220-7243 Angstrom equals 13.8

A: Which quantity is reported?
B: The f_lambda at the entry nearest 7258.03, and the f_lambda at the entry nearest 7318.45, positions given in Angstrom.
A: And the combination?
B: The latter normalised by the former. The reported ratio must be 1.09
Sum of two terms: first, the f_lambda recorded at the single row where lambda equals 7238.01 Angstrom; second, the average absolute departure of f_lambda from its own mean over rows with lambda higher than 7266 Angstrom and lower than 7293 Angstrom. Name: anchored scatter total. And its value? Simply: 7.7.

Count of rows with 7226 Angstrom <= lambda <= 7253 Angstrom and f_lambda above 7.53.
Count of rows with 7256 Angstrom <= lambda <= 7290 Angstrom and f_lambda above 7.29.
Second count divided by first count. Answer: 4.0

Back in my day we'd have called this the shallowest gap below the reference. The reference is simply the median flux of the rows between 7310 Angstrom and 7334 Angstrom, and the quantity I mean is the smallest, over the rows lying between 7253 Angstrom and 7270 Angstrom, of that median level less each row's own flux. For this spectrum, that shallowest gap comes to 0.15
